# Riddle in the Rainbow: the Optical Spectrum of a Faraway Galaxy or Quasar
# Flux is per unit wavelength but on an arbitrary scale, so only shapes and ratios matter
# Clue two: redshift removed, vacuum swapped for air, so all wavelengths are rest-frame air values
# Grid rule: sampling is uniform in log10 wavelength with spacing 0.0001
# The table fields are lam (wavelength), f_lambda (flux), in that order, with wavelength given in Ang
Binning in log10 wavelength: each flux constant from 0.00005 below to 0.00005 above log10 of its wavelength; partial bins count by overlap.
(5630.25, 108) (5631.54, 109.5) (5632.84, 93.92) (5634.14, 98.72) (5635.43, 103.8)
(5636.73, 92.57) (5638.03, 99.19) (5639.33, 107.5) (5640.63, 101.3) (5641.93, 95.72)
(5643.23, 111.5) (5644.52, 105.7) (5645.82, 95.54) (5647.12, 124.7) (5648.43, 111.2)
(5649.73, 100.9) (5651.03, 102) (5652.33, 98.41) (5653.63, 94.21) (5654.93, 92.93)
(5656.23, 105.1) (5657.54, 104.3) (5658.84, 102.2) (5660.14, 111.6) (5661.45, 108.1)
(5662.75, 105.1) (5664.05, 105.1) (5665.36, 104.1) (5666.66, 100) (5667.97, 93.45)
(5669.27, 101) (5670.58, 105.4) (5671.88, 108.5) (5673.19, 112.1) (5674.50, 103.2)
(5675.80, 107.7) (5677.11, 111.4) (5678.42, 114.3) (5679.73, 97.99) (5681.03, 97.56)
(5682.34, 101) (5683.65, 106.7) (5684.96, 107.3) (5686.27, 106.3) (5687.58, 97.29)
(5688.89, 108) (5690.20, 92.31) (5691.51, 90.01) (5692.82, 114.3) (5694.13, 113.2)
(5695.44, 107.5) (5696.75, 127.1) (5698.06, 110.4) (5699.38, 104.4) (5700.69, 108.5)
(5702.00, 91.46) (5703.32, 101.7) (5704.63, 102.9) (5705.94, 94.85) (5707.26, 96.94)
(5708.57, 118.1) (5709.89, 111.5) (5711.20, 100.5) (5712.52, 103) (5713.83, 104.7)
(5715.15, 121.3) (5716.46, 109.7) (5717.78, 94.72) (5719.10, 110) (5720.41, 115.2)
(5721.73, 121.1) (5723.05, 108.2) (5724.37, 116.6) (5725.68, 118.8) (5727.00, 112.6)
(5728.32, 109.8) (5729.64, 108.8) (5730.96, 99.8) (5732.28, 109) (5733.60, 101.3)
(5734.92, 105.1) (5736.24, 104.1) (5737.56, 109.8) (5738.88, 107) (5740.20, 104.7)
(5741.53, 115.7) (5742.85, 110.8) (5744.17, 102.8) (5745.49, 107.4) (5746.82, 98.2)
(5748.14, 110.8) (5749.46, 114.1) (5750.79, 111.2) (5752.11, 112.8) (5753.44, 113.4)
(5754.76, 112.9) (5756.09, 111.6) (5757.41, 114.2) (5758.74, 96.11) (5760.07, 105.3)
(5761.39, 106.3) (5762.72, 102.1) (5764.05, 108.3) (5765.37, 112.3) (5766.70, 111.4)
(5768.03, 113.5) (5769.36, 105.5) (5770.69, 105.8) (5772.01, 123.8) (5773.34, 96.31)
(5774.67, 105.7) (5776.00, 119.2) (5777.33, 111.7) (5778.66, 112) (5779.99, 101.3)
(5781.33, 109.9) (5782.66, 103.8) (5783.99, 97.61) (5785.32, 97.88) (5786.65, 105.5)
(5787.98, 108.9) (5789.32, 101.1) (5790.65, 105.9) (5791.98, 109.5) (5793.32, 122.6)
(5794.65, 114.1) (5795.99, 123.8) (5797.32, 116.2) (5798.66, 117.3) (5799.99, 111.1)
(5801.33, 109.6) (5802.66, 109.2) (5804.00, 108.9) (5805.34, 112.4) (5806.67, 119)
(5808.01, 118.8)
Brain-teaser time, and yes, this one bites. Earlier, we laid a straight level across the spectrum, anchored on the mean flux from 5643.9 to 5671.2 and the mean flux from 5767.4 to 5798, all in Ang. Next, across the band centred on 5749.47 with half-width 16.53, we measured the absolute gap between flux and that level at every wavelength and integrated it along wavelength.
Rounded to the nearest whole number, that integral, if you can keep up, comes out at 142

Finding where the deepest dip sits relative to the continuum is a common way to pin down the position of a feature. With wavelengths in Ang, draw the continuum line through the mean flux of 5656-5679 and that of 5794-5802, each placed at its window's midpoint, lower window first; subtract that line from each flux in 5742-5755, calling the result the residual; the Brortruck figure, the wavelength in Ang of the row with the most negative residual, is 5746.82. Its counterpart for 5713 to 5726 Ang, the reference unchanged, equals 5717.78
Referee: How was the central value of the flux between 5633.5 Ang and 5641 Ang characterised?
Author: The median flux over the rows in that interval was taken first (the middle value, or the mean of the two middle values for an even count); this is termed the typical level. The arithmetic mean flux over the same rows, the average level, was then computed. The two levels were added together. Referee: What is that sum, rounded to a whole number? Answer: 201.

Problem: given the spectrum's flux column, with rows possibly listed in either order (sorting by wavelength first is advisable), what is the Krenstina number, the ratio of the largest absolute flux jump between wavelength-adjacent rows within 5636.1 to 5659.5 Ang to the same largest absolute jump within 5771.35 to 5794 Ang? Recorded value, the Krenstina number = 1.1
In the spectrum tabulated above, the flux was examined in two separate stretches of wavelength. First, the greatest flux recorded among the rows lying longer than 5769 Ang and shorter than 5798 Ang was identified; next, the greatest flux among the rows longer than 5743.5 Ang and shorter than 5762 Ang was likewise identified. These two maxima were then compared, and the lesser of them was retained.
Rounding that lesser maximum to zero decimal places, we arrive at 114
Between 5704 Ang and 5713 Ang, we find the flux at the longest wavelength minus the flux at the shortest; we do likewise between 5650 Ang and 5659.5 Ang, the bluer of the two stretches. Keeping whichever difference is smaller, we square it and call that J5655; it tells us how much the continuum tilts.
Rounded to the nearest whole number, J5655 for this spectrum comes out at 0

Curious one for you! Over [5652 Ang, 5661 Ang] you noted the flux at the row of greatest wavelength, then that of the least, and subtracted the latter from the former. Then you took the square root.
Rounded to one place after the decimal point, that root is 3.6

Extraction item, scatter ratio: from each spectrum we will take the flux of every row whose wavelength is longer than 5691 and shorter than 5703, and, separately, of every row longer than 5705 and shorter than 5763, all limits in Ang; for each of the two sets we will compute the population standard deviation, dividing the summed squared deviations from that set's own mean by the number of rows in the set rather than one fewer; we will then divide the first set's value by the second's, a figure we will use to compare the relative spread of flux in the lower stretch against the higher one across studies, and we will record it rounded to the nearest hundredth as 1.59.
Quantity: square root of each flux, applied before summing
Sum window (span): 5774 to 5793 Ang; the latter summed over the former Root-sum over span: 144.4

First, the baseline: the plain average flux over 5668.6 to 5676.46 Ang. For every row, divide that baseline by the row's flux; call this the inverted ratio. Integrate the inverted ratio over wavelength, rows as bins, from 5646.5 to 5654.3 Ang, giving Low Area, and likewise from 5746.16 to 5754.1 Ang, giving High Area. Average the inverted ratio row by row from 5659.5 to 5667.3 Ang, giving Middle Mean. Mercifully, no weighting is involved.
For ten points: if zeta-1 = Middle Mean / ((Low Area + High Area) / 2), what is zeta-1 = 0.1288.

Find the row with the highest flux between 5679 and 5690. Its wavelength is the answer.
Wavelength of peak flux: 5688.89 Ang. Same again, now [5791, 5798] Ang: 5795.99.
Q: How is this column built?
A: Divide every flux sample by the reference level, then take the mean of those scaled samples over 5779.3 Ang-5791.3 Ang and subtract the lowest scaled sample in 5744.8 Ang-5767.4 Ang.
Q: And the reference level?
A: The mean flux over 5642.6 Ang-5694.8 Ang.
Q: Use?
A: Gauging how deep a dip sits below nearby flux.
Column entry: 0.071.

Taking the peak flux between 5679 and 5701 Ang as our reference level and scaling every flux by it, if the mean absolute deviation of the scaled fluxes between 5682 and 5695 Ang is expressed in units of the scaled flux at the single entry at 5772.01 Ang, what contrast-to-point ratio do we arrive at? 0.055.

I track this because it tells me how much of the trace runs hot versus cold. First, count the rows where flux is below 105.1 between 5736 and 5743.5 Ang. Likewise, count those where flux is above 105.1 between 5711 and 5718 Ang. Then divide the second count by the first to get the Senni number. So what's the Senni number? 1.0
